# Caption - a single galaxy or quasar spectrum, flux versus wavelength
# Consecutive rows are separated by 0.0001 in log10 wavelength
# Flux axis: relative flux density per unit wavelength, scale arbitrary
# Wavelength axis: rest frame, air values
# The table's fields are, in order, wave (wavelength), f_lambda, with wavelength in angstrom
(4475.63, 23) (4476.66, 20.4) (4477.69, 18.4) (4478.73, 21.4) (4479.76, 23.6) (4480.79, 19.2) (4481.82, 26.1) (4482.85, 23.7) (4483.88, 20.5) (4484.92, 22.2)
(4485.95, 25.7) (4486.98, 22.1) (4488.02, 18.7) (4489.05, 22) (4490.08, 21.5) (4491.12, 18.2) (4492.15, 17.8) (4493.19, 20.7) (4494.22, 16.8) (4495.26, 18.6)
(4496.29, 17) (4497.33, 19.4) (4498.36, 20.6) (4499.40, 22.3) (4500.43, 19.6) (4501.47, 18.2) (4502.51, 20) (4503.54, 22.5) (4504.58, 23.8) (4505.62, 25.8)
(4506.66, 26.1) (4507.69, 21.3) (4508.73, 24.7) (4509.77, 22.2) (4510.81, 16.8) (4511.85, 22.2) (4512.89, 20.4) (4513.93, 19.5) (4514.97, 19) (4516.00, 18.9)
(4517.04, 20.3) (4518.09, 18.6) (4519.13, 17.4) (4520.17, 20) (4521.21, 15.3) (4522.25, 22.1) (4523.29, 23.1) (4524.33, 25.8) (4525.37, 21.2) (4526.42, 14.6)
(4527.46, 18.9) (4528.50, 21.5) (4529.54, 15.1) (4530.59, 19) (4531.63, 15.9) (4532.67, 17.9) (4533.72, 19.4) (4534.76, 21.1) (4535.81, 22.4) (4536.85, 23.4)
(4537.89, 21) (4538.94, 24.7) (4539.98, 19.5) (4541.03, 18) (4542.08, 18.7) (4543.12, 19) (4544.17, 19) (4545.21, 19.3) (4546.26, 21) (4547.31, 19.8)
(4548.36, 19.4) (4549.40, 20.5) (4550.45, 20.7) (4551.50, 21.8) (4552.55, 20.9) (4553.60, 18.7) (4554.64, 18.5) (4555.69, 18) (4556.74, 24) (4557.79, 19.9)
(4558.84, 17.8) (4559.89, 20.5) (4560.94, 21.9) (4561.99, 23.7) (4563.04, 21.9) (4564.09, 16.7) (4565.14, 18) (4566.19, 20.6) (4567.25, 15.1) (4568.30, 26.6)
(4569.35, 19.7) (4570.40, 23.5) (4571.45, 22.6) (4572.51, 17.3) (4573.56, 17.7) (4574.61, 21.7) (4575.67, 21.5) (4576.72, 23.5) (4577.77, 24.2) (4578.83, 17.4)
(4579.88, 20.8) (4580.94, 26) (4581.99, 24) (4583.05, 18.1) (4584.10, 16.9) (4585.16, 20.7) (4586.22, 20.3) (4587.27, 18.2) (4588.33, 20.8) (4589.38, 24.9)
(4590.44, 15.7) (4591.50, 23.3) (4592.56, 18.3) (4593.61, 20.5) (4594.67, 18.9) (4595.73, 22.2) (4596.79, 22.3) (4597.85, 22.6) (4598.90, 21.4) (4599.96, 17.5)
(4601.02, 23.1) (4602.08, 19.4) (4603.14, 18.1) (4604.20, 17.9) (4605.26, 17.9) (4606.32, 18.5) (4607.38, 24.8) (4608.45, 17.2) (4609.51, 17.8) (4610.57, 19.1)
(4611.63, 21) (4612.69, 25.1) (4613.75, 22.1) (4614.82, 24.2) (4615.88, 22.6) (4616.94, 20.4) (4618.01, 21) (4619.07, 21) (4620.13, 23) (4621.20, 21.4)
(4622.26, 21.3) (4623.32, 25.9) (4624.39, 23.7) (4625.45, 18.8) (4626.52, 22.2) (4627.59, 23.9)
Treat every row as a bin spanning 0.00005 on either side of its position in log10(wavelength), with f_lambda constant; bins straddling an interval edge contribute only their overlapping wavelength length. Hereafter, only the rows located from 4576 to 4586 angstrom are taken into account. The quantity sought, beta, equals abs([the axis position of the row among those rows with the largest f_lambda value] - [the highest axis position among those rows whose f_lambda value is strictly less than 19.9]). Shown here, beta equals 3.2 angstrom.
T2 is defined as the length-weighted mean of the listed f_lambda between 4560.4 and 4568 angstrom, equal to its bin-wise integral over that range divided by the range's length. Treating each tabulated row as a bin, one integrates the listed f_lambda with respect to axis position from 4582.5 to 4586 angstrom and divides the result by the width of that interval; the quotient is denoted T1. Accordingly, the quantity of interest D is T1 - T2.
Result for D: -1.2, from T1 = 18.7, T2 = 19.9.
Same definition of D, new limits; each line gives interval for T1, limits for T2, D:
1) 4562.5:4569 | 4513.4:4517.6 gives 0.4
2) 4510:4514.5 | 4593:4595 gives 0.1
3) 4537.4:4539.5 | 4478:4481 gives 1.4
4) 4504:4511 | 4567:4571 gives 1.5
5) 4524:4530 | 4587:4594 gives -1.0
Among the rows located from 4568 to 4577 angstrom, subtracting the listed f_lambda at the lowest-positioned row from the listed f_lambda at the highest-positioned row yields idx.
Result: -3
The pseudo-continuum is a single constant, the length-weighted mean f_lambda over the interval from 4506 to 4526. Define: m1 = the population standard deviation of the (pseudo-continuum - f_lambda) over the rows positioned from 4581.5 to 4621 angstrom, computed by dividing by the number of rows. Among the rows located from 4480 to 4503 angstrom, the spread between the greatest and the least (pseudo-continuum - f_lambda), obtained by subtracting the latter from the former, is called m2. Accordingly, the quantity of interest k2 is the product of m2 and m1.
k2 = 23.3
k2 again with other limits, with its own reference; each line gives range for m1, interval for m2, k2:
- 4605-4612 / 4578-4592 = 25.3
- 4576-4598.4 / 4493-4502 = 15.3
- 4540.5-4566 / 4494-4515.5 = 16.9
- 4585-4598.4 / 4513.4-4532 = 26.6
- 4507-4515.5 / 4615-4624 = 12.4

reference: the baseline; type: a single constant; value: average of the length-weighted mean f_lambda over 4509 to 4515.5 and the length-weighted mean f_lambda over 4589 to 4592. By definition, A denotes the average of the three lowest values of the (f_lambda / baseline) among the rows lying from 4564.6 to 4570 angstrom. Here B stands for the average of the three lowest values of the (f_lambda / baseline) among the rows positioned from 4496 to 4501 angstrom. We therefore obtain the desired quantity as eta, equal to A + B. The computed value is 1.76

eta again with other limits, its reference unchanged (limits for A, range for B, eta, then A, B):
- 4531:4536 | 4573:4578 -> 1.84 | 0.86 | 0.98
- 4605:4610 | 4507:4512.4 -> 1.83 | 0.85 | 0.97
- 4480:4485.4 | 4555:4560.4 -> 1.90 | 1.00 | 0.90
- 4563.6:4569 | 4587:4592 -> 1.69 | 0.80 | 0.88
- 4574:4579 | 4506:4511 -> 1.95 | 0.98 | 0.97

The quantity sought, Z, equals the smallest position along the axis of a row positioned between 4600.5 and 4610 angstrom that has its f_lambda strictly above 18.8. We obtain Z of 4601.02 angstrom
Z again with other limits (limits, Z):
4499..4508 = 4499.40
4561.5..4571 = 4561.99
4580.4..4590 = 4580.94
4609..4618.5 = 4610.57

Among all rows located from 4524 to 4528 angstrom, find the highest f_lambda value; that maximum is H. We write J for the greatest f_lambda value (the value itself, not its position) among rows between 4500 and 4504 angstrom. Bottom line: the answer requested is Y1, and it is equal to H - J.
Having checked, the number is 3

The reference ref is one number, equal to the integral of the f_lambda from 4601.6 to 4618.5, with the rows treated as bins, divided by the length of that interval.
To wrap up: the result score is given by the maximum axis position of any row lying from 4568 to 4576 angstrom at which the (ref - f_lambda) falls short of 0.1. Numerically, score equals 4575.67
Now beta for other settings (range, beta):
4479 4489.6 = 6.2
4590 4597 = 3.2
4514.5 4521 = 2.1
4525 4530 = 1.0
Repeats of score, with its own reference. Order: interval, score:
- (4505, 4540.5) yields 4538.94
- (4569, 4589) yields 4588.33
